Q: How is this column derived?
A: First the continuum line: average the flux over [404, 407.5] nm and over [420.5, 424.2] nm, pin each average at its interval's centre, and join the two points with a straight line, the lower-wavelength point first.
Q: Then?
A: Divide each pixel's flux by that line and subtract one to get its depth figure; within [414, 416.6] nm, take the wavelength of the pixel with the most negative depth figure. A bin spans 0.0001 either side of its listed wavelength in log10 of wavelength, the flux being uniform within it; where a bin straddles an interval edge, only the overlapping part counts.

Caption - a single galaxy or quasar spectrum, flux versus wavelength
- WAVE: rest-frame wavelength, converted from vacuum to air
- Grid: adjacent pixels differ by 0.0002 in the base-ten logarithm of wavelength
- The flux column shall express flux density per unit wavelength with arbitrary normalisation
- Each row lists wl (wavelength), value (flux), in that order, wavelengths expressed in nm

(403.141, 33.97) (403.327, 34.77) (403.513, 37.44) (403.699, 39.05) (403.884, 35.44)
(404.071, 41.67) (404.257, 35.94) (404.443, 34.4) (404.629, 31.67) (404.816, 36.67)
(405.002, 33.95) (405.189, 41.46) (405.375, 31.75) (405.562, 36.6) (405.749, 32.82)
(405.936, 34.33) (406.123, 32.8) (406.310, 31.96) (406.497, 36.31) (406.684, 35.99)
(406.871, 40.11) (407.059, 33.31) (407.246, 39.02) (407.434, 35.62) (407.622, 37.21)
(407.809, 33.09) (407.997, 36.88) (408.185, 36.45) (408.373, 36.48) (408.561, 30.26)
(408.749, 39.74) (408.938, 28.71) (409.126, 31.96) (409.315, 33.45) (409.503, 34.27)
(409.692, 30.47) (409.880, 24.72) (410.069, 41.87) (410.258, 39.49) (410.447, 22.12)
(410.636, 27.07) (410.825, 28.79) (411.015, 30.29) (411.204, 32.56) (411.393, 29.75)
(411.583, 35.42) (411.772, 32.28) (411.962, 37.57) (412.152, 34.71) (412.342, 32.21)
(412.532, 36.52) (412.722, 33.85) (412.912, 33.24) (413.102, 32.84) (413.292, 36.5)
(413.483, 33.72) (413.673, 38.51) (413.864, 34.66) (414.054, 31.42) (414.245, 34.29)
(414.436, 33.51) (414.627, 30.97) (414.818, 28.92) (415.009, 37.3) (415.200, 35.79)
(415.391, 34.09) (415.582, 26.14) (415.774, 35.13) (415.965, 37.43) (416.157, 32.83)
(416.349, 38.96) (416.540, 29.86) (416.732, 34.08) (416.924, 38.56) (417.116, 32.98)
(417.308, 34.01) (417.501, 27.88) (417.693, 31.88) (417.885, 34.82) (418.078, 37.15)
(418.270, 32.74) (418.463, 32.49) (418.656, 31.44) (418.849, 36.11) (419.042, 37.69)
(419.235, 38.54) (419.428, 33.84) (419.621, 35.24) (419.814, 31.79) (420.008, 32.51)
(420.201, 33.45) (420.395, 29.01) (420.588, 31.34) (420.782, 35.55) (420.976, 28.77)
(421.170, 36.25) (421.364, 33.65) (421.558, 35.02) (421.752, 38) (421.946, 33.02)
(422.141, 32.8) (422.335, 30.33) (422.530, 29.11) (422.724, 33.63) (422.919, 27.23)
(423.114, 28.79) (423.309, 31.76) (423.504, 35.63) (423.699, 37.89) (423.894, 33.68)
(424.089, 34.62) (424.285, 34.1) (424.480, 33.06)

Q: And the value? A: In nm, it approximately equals 415.582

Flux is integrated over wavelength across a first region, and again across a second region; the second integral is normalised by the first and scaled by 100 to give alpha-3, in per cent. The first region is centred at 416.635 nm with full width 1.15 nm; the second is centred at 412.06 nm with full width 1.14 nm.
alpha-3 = 100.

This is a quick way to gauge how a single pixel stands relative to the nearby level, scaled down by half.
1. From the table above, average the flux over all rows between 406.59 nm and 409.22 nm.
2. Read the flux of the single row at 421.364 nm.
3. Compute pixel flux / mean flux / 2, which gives 0.48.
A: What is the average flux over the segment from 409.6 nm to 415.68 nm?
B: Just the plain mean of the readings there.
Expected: 32.9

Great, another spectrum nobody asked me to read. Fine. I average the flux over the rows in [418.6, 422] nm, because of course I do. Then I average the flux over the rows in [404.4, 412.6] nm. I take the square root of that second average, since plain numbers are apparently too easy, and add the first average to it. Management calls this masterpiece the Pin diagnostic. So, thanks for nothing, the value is 39.8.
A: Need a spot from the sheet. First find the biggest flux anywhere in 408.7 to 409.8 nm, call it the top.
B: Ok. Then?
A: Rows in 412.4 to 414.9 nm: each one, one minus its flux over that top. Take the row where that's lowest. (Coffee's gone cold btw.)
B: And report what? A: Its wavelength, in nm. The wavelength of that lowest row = 413.673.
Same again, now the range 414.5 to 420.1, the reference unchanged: 416.349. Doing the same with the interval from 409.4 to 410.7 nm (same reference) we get 410.069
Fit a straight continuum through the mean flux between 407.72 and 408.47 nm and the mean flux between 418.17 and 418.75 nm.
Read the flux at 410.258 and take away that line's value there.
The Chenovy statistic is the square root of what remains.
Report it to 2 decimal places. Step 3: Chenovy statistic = 2.12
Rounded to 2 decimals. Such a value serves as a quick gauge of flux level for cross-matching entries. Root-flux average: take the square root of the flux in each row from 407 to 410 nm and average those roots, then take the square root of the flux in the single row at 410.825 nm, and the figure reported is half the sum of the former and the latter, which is 5.59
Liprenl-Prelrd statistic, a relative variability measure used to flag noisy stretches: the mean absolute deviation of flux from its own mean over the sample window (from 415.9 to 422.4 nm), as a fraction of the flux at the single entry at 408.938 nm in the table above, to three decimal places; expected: 0.082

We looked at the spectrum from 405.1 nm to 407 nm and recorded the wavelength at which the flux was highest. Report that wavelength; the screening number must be 405.189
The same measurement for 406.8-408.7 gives 406.871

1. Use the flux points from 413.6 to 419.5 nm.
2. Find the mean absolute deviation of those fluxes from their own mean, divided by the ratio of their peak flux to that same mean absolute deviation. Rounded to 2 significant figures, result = 0.16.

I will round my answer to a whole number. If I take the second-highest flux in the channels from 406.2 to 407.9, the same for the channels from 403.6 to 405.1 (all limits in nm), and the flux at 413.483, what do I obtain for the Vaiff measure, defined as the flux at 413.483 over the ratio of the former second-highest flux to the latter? 34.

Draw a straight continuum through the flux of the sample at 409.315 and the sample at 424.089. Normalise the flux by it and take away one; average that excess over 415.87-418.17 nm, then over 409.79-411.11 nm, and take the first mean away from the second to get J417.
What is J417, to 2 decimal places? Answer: -0.09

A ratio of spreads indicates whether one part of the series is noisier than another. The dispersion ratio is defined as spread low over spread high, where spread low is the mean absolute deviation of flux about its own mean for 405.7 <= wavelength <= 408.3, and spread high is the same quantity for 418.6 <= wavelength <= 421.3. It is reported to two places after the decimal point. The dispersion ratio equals 0.81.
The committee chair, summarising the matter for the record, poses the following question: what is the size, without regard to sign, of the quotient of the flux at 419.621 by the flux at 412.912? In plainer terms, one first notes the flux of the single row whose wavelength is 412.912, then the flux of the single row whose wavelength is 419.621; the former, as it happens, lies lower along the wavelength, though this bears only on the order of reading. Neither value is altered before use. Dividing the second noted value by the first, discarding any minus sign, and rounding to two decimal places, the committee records 1.06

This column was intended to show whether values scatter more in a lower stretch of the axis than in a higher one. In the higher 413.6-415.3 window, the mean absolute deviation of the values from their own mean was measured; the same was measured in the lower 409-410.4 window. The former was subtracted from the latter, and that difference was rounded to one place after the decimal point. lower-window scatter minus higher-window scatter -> 1.7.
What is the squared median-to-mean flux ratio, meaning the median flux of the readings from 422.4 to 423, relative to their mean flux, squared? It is 0.94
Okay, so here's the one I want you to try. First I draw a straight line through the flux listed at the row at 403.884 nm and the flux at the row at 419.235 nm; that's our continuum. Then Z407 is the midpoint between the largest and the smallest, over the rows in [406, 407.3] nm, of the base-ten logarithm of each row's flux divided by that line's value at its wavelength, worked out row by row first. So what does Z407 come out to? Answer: 0.00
